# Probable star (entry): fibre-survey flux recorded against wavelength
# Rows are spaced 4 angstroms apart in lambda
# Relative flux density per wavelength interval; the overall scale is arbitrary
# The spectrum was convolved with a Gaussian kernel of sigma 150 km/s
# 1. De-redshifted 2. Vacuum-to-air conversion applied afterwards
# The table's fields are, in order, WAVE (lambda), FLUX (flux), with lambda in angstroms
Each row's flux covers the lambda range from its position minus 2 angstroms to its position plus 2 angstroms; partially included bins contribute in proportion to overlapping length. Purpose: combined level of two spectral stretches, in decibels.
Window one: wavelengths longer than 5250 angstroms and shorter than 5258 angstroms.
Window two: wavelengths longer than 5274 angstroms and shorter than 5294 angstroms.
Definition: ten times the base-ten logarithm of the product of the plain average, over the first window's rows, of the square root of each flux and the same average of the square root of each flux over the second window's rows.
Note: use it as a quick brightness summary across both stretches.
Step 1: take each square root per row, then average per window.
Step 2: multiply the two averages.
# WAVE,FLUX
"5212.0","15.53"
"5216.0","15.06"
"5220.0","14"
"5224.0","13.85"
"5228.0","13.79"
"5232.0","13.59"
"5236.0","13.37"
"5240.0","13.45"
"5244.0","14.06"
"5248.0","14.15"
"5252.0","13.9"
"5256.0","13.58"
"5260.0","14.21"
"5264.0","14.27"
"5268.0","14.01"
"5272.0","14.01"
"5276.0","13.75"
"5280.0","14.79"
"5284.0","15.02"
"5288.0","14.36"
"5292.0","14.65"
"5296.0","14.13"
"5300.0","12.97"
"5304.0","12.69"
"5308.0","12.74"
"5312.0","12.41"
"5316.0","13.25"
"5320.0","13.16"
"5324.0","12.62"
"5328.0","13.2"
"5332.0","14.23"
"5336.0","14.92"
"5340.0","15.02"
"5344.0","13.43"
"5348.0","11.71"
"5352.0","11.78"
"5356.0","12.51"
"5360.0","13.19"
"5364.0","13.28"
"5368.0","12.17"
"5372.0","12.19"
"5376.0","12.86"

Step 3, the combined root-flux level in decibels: 11.5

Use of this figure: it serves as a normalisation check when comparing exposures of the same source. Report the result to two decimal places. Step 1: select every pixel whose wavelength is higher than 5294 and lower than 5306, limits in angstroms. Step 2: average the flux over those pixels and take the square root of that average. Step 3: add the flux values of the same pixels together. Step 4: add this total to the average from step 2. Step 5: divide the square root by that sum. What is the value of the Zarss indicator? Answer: 0.07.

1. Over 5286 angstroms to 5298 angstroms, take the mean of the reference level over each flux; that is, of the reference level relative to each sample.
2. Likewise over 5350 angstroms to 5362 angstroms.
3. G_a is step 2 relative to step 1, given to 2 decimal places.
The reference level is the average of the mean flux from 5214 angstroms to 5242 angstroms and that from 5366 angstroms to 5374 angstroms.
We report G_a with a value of 1.15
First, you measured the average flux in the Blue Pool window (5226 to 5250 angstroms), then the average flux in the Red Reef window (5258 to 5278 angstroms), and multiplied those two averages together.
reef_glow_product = 193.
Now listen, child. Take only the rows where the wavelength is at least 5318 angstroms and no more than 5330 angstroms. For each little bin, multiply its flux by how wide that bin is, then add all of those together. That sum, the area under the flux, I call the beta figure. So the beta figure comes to 155.9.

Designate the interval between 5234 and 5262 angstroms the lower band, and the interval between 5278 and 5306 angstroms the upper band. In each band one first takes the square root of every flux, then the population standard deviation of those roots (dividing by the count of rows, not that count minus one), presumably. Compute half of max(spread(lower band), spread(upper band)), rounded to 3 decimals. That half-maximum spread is 0.057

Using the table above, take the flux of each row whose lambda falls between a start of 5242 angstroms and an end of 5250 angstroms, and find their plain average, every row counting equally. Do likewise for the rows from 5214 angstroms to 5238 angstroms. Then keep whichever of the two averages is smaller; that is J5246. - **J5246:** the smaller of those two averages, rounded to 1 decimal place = 13.9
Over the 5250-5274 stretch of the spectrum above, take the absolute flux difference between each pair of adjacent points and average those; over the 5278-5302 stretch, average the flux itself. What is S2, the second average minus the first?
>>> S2 14.1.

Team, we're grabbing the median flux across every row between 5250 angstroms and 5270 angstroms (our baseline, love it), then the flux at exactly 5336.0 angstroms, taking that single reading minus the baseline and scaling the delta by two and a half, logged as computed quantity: 2.3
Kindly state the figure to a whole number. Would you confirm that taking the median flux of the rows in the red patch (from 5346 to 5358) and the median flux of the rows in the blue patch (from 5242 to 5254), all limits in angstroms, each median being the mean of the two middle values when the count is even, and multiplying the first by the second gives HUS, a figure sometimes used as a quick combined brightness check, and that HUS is 166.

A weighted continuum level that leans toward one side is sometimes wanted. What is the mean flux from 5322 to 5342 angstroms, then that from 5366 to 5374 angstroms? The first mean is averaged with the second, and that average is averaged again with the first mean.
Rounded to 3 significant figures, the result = 13.5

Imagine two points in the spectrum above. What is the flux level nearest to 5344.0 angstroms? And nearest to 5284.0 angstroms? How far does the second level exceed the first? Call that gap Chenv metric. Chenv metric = 1.6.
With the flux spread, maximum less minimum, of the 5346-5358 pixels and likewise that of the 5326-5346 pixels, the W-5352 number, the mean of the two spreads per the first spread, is 1.6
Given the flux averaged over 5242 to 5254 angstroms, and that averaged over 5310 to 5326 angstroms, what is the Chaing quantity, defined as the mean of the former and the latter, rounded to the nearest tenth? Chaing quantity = 13.4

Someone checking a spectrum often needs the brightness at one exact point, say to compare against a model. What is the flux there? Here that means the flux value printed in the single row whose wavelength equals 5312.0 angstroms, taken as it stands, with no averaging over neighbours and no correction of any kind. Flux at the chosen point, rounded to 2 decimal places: 12.41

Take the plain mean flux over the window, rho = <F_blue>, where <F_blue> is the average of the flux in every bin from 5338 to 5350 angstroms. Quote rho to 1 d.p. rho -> 13.4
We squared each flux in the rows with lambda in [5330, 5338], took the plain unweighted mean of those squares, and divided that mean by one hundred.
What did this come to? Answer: 2.13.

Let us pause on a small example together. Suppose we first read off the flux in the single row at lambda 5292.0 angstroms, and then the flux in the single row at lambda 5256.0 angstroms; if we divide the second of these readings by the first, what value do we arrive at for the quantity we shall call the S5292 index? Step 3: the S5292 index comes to 0.93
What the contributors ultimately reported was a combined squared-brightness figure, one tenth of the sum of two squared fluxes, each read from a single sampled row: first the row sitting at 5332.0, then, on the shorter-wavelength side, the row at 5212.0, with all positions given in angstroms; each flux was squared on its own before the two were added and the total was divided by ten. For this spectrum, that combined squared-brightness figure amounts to 44.4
